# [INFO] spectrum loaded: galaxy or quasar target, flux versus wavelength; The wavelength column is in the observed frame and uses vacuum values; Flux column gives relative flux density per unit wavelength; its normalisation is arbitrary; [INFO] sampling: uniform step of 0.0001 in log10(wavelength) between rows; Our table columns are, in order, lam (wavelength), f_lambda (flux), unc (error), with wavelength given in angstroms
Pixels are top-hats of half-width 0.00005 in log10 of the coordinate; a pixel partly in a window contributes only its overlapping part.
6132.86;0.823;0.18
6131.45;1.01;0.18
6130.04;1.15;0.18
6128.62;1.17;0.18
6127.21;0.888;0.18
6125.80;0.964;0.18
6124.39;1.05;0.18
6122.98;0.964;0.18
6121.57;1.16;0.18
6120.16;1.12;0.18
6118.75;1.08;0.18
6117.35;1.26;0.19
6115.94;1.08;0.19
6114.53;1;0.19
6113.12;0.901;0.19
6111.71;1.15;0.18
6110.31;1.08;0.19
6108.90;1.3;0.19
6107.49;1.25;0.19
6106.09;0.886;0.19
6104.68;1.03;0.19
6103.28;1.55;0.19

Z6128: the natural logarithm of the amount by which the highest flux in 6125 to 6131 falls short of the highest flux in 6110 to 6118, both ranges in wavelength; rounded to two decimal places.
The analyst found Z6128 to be -2.41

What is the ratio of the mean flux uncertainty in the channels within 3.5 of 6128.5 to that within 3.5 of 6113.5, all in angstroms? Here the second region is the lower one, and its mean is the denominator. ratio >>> 0.957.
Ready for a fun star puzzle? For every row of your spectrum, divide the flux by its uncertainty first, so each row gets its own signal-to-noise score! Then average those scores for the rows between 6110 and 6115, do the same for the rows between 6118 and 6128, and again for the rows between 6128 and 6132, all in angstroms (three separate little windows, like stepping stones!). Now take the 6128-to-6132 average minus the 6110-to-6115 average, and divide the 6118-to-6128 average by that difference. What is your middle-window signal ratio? 9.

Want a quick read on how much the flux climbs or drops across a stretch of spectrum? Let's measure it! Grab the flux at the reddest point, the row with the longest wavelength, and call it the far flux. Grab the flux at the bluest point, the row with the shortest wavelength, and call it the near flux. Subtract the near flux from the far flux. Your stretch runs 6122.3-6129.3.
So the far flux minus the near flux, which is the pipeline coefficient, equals 0.21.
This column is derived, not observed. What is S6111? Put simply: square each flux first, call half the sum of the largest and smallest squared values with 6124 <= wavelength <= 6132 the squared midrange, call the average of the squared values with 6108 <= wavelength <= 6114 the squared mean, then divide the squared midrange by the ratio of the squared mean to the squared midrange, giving 0.93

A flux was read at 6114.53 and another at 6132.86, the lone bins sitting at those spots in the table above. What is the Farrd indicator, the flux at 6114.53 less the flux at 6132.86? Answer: 0.18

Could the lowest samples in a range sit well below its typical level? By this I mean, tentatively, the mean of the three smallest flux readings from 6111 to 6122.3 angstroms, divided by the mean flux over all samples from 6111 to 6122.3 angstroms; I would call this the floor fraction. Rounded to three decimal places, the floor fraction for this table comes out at 0.908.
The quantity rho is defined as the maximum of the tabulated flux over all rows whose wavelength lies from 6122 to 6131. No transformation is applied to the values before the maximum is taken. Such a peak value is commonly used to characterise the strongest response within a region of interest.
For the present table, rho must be 1.17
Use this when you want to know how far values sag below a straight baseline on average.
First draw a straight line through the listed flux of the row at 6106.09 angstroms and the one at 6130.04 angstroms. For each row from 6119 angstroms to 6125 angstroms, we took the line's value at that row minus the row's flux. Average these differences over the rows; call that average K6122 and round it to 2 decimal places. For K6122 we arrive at -0.01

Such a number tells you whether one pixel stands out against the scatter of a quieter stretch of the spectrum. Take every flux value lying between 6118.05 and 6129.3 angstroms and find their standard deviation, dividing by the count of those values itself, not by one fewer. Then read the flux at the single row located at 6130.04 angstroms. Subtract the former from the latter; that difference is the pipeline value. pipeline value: 1.05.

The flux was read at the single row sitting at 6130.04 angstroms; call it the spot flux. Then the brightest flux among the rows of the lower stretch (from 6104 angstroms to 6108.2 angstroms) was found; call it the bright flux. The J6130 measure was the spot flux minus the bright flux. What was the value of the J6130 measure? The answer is -0.10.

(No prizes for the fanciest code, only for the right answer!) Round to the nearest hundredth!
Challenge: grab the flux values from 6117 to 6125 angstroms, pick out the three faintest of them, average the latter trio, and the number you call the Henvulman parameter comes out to 1.03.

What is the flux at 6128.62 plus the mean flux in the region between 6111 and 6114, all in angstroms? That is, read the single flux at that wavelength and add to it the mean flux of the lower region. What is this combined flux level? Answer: 2.20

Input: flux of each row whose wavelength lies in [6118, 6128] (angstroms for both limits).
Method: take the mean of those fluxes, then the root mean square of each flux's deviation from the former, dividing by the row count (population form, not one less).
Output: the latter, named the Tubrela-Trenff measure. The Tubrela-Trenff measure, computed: 0.090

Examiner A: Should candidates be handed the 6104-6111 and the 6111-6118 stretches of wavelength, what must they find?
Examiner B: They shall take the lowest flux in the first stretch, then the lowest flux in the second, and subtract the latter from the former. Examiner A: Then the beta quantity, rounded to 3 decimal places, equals -0.015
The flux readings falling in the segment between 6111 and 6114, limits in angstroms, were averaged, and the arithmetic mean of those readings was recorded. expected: 1.03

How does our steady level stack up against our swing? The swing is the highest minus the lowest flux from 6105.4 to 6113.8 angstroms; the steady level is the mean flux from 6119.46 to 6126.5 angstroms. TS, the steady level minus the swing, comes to 0.638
